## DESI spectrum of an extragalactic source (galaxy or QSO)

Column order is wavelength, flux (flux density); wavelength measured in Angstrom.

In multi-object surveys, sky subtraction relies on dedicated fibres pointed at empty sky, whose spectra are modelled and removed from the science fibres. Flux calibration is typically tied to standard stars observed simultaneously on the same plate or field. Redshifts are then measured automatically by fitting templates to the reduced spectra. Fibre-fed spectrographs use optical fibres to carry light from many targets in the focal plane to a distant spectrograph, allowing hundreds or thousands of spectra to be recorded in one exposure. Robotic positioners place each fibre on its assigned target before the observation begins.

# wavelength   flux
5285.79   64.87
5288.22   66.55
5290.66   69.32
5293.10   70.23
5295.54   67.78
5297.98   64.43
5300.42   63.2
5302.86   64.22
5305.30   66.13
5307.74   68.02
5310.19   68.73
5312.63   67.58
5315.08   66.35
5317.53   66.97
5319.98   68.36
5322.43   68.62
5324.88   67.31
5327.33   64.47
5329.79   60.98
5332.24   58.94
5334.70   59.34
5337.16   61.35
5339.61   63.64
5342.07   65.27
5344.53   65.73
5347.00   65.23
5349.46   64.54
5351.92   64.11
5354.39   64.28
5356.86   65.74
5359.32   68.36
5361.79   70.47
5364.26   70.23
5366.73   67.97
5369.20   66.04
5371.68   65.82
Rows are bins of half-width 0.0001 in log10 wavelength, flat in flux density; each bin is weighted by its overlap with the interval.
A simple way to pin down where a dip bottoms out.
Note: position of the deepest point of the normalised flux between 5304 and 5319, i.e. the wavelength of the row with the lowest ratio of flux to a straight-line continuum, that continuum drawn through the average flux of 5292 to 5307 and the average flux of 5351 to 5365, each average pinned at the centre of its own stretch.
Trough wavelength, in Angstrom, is 5305.30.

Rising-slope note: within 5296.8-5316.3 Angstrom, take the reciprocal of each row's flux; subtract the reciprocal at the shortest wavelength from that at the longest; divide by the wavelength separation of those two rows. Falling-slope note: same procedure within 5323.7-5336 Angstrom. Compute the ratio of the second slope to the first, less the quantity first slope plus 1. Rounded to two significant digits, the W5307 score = -8.7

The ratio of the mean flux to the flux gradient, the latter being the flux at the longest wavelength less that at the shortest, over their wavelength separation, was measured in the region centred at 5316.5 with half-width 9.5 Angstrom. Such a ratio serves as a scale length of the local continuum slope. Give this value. -1635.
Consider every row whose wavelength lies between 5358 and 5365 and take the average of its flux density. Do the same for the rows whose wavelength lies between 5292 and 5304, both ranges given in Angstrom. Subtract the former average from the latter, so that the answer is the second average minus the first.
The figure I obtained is -3.7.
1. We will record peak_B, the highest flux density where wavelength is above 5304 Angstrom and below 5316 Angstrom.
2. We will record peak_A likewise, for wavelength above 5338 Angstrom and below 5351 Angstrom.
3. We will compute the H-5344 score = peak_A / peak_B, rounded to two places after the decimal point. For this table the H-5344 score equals 0.96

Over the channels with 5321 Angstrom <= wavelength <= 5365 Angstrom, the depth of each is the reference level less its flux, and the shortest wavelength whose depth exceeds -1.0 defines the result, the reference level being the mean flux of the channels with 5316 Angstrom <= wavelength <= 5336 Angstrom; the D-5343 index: 5327.33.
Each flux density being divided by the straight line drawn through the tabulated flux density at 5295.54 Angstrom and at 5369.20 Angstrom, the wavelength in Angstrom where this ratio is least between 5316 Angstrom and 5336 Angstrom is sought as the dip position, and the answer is 5332.24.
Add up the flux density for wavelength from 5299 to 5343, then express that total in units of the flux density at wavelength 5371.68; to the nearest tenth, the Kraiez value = 17.8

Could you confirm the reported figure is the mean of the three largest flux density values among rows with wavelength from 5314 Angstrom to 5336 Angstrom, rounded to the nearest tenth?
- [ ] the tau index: 68.1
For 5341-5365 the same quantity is 69.7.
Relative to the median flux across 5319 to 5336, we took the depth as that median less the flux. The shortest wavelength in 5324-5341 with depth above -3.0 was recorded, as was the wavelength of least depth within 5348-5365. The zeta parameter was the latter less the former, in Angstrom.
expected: 36.9 Angstrom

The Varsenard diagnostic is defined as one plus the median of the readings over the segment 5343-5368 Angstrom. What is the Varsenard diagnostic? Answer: 66.7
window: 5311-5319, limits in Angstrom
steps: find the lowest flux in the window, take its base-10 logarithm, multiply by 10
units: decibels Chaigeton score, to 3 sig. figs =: 18.2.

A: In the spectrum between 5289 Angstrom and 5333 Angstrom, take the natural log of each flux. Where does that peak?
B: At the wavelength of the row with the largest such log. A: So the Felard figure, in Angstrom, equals 5293.10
